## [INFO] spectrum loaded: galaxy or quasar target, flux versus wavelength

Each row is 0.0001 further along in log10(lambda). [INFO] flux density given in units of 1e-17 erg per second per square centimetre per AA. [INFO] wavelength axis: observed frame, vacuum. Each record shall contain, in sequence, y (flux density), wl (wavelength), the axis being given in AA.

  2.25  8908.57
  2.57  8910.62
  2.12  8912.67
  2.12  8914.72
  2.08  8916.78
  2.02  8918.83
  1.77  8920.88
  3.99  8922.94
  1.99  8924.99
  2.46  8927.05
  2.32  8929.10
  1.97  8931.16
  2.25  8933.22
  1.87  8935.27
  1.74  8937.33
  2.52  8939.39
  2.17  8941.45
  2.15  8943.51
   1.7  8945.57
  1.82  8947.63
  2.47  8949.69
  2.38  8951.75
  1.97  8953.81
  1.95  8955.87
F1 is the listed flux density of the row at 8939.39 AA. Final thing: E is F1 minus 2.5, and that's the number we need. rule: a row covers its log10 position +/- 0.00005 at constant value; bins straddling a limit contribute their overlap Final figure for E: 0.02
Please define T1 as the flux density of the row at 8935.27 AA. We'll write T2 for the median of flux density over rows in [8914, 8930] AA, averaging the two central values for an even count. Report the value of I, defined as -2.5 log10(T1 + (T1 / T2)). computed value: -1.10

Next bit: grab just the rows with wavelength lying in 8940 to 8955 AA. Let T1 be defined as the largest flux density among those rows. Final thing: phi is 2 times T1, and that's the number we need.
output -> 4.9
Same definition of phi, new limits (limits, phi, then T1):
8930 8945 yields 5.0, 2.52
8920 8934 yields 8.0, 3.99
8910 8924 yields 8.0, 3.99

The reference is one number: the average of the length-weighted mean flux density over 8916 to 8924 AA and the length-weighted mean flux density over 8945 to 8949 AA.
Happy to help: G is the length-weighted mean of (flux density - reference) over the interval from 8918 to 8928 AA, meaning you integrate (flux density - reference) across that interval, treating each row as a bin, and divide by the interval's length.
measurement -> 0.30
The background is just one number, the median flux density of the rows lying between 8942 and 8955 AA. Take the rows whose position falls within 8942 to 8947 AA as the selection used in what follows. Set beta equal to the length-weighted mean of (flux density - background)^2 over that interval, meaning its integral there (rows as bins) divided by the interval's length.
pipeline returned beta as 0.062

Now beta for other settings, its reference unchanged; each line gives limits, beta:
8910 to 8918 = 0.056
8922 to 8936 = 0.569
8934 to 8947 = 0.082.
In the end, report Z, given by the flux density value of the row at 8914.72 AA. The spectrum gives 2.12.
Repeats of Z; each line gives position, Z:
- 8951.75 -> 2.38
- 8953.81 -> 1.97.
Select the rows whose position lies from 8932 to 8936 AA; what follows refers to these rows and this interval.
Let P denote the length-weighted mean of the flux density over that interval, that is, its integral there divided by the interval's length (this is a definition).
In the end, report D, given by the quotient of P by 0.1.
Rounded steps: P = 2.07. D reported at 20.7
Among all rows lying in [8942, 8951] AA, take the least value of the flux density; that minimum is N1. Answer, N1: 1.7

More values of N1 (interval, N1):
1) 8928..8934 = 1.97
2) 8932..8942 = 1.74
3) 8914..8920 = 2.02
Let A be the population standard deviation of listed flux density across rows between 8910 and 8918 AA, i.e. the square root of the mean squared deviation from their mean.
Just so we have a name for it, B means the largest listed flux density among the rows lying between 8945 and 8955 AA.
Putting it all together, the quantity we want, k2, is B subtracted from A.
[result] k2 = -2.3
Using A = 0.20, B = 2.47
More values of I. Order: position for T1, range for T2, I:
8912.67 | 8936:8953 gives -1.23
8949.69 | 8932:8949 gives -1.42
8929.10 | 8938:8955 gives -1.33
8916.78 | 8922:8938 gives -1.21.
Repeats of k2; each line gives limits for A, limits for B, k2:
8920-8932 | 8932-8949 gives -1.8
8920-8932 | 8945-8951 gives -1.7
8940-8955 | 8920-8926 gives -3.7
